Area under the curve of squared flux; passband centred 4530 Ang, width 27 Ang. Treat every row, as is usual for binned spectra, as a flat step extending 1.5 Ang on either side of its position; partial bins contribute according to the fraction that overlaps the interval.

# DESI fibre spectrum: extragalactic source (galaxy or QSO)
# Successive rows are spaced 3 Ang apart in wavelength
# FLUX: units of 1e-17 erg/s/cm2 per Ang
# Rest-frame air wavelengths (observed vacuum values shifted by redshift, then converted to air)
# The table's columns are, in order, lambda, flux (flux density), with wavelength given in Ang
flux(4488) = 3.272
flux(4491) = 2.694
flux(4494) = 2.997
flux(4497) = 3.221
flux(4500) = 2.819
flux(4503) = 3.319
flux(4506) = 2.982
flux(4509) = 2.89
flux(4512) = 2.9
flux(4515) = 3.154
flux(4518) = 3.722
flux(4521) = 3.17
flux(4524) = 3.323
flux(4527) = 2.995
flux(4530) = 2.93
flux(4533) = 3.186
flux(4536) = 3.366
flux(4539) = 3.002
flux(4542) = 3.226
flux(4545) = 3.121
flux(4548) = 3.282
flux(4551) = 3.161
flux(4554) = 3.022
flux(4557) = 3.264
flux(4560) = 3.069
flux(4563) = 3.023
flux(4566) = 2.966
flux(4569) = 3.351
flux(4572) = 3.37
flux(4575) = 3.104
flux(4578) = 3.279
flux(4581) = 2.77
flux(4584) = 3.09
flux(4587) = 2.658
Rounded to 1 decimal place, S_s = 280.2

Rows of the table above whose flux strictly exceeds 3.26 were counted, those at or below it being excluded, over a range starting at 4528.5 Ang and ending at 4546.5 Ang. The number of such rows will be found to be 1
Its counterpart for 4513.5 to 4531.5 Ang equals 2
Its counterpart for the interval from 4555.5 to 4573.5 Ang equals 3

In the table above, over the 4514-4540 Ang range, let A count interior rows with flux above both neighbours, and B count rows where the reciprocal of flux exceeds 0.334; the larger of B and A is 3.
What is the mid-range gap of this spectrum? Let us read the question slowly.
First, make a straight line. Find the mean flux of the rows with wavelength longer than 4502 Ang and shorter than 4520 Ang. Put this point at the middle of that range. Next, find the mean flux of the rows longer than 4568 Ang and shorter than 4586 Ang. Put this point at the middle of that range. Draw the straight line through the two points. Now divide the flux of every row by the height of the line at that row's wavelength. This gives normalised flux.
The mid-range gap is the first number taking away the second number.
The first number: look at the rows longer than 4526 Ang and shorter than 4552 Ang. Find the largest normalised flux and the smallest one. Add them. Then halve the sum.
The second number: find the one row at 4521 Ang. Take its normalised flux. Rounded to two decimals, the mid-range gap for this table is -0.01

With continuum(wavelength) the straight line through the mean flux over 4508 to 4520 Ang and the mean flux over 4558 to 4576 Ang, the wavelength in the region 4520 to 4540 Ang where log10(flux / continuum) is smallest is 4530 Ang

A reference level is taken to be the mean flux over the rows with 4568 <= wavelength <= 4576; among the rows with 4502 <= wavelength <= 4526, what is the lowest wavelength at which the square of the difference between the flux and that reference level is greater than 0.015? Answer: 4506 Ang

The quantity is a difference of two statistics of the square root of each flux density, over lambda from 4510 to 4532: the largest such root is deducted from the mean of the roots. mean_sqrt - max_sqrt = -0.15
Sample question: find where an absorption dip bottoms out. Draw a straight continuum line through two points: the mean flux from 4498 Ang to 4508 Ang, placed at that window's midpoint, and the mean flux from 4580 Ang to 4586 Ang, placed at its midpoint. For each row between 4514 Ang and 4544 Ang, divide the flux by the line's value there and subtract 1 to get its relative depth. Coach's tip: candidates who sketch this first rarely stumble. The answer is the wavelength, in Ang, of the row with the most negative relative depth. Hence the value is 4530 Ang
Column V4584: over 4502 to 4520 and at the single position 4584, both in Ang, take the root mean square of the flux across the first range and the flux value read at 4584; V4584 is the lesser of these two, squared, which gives 9.5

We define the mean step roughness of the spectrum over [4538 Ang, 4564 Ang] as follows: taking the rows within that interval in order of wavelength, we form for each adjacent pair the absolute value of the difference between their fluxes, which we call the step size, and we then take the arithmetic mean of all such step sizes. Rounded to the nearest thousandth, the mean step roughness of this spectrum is 0.154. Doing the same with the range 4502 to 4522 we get 0.302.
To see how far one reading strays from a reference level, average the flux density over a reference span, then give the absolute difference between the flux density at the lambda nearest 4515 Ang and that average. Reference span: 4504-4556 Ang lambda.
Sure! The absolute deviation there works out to 0.01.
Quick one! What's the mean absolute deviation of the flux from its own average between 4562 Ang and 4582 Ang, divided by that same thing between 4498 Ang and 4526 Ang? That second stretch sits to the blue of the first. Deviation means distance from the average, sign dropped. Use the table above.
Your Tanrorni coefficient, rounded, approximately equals 0.83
